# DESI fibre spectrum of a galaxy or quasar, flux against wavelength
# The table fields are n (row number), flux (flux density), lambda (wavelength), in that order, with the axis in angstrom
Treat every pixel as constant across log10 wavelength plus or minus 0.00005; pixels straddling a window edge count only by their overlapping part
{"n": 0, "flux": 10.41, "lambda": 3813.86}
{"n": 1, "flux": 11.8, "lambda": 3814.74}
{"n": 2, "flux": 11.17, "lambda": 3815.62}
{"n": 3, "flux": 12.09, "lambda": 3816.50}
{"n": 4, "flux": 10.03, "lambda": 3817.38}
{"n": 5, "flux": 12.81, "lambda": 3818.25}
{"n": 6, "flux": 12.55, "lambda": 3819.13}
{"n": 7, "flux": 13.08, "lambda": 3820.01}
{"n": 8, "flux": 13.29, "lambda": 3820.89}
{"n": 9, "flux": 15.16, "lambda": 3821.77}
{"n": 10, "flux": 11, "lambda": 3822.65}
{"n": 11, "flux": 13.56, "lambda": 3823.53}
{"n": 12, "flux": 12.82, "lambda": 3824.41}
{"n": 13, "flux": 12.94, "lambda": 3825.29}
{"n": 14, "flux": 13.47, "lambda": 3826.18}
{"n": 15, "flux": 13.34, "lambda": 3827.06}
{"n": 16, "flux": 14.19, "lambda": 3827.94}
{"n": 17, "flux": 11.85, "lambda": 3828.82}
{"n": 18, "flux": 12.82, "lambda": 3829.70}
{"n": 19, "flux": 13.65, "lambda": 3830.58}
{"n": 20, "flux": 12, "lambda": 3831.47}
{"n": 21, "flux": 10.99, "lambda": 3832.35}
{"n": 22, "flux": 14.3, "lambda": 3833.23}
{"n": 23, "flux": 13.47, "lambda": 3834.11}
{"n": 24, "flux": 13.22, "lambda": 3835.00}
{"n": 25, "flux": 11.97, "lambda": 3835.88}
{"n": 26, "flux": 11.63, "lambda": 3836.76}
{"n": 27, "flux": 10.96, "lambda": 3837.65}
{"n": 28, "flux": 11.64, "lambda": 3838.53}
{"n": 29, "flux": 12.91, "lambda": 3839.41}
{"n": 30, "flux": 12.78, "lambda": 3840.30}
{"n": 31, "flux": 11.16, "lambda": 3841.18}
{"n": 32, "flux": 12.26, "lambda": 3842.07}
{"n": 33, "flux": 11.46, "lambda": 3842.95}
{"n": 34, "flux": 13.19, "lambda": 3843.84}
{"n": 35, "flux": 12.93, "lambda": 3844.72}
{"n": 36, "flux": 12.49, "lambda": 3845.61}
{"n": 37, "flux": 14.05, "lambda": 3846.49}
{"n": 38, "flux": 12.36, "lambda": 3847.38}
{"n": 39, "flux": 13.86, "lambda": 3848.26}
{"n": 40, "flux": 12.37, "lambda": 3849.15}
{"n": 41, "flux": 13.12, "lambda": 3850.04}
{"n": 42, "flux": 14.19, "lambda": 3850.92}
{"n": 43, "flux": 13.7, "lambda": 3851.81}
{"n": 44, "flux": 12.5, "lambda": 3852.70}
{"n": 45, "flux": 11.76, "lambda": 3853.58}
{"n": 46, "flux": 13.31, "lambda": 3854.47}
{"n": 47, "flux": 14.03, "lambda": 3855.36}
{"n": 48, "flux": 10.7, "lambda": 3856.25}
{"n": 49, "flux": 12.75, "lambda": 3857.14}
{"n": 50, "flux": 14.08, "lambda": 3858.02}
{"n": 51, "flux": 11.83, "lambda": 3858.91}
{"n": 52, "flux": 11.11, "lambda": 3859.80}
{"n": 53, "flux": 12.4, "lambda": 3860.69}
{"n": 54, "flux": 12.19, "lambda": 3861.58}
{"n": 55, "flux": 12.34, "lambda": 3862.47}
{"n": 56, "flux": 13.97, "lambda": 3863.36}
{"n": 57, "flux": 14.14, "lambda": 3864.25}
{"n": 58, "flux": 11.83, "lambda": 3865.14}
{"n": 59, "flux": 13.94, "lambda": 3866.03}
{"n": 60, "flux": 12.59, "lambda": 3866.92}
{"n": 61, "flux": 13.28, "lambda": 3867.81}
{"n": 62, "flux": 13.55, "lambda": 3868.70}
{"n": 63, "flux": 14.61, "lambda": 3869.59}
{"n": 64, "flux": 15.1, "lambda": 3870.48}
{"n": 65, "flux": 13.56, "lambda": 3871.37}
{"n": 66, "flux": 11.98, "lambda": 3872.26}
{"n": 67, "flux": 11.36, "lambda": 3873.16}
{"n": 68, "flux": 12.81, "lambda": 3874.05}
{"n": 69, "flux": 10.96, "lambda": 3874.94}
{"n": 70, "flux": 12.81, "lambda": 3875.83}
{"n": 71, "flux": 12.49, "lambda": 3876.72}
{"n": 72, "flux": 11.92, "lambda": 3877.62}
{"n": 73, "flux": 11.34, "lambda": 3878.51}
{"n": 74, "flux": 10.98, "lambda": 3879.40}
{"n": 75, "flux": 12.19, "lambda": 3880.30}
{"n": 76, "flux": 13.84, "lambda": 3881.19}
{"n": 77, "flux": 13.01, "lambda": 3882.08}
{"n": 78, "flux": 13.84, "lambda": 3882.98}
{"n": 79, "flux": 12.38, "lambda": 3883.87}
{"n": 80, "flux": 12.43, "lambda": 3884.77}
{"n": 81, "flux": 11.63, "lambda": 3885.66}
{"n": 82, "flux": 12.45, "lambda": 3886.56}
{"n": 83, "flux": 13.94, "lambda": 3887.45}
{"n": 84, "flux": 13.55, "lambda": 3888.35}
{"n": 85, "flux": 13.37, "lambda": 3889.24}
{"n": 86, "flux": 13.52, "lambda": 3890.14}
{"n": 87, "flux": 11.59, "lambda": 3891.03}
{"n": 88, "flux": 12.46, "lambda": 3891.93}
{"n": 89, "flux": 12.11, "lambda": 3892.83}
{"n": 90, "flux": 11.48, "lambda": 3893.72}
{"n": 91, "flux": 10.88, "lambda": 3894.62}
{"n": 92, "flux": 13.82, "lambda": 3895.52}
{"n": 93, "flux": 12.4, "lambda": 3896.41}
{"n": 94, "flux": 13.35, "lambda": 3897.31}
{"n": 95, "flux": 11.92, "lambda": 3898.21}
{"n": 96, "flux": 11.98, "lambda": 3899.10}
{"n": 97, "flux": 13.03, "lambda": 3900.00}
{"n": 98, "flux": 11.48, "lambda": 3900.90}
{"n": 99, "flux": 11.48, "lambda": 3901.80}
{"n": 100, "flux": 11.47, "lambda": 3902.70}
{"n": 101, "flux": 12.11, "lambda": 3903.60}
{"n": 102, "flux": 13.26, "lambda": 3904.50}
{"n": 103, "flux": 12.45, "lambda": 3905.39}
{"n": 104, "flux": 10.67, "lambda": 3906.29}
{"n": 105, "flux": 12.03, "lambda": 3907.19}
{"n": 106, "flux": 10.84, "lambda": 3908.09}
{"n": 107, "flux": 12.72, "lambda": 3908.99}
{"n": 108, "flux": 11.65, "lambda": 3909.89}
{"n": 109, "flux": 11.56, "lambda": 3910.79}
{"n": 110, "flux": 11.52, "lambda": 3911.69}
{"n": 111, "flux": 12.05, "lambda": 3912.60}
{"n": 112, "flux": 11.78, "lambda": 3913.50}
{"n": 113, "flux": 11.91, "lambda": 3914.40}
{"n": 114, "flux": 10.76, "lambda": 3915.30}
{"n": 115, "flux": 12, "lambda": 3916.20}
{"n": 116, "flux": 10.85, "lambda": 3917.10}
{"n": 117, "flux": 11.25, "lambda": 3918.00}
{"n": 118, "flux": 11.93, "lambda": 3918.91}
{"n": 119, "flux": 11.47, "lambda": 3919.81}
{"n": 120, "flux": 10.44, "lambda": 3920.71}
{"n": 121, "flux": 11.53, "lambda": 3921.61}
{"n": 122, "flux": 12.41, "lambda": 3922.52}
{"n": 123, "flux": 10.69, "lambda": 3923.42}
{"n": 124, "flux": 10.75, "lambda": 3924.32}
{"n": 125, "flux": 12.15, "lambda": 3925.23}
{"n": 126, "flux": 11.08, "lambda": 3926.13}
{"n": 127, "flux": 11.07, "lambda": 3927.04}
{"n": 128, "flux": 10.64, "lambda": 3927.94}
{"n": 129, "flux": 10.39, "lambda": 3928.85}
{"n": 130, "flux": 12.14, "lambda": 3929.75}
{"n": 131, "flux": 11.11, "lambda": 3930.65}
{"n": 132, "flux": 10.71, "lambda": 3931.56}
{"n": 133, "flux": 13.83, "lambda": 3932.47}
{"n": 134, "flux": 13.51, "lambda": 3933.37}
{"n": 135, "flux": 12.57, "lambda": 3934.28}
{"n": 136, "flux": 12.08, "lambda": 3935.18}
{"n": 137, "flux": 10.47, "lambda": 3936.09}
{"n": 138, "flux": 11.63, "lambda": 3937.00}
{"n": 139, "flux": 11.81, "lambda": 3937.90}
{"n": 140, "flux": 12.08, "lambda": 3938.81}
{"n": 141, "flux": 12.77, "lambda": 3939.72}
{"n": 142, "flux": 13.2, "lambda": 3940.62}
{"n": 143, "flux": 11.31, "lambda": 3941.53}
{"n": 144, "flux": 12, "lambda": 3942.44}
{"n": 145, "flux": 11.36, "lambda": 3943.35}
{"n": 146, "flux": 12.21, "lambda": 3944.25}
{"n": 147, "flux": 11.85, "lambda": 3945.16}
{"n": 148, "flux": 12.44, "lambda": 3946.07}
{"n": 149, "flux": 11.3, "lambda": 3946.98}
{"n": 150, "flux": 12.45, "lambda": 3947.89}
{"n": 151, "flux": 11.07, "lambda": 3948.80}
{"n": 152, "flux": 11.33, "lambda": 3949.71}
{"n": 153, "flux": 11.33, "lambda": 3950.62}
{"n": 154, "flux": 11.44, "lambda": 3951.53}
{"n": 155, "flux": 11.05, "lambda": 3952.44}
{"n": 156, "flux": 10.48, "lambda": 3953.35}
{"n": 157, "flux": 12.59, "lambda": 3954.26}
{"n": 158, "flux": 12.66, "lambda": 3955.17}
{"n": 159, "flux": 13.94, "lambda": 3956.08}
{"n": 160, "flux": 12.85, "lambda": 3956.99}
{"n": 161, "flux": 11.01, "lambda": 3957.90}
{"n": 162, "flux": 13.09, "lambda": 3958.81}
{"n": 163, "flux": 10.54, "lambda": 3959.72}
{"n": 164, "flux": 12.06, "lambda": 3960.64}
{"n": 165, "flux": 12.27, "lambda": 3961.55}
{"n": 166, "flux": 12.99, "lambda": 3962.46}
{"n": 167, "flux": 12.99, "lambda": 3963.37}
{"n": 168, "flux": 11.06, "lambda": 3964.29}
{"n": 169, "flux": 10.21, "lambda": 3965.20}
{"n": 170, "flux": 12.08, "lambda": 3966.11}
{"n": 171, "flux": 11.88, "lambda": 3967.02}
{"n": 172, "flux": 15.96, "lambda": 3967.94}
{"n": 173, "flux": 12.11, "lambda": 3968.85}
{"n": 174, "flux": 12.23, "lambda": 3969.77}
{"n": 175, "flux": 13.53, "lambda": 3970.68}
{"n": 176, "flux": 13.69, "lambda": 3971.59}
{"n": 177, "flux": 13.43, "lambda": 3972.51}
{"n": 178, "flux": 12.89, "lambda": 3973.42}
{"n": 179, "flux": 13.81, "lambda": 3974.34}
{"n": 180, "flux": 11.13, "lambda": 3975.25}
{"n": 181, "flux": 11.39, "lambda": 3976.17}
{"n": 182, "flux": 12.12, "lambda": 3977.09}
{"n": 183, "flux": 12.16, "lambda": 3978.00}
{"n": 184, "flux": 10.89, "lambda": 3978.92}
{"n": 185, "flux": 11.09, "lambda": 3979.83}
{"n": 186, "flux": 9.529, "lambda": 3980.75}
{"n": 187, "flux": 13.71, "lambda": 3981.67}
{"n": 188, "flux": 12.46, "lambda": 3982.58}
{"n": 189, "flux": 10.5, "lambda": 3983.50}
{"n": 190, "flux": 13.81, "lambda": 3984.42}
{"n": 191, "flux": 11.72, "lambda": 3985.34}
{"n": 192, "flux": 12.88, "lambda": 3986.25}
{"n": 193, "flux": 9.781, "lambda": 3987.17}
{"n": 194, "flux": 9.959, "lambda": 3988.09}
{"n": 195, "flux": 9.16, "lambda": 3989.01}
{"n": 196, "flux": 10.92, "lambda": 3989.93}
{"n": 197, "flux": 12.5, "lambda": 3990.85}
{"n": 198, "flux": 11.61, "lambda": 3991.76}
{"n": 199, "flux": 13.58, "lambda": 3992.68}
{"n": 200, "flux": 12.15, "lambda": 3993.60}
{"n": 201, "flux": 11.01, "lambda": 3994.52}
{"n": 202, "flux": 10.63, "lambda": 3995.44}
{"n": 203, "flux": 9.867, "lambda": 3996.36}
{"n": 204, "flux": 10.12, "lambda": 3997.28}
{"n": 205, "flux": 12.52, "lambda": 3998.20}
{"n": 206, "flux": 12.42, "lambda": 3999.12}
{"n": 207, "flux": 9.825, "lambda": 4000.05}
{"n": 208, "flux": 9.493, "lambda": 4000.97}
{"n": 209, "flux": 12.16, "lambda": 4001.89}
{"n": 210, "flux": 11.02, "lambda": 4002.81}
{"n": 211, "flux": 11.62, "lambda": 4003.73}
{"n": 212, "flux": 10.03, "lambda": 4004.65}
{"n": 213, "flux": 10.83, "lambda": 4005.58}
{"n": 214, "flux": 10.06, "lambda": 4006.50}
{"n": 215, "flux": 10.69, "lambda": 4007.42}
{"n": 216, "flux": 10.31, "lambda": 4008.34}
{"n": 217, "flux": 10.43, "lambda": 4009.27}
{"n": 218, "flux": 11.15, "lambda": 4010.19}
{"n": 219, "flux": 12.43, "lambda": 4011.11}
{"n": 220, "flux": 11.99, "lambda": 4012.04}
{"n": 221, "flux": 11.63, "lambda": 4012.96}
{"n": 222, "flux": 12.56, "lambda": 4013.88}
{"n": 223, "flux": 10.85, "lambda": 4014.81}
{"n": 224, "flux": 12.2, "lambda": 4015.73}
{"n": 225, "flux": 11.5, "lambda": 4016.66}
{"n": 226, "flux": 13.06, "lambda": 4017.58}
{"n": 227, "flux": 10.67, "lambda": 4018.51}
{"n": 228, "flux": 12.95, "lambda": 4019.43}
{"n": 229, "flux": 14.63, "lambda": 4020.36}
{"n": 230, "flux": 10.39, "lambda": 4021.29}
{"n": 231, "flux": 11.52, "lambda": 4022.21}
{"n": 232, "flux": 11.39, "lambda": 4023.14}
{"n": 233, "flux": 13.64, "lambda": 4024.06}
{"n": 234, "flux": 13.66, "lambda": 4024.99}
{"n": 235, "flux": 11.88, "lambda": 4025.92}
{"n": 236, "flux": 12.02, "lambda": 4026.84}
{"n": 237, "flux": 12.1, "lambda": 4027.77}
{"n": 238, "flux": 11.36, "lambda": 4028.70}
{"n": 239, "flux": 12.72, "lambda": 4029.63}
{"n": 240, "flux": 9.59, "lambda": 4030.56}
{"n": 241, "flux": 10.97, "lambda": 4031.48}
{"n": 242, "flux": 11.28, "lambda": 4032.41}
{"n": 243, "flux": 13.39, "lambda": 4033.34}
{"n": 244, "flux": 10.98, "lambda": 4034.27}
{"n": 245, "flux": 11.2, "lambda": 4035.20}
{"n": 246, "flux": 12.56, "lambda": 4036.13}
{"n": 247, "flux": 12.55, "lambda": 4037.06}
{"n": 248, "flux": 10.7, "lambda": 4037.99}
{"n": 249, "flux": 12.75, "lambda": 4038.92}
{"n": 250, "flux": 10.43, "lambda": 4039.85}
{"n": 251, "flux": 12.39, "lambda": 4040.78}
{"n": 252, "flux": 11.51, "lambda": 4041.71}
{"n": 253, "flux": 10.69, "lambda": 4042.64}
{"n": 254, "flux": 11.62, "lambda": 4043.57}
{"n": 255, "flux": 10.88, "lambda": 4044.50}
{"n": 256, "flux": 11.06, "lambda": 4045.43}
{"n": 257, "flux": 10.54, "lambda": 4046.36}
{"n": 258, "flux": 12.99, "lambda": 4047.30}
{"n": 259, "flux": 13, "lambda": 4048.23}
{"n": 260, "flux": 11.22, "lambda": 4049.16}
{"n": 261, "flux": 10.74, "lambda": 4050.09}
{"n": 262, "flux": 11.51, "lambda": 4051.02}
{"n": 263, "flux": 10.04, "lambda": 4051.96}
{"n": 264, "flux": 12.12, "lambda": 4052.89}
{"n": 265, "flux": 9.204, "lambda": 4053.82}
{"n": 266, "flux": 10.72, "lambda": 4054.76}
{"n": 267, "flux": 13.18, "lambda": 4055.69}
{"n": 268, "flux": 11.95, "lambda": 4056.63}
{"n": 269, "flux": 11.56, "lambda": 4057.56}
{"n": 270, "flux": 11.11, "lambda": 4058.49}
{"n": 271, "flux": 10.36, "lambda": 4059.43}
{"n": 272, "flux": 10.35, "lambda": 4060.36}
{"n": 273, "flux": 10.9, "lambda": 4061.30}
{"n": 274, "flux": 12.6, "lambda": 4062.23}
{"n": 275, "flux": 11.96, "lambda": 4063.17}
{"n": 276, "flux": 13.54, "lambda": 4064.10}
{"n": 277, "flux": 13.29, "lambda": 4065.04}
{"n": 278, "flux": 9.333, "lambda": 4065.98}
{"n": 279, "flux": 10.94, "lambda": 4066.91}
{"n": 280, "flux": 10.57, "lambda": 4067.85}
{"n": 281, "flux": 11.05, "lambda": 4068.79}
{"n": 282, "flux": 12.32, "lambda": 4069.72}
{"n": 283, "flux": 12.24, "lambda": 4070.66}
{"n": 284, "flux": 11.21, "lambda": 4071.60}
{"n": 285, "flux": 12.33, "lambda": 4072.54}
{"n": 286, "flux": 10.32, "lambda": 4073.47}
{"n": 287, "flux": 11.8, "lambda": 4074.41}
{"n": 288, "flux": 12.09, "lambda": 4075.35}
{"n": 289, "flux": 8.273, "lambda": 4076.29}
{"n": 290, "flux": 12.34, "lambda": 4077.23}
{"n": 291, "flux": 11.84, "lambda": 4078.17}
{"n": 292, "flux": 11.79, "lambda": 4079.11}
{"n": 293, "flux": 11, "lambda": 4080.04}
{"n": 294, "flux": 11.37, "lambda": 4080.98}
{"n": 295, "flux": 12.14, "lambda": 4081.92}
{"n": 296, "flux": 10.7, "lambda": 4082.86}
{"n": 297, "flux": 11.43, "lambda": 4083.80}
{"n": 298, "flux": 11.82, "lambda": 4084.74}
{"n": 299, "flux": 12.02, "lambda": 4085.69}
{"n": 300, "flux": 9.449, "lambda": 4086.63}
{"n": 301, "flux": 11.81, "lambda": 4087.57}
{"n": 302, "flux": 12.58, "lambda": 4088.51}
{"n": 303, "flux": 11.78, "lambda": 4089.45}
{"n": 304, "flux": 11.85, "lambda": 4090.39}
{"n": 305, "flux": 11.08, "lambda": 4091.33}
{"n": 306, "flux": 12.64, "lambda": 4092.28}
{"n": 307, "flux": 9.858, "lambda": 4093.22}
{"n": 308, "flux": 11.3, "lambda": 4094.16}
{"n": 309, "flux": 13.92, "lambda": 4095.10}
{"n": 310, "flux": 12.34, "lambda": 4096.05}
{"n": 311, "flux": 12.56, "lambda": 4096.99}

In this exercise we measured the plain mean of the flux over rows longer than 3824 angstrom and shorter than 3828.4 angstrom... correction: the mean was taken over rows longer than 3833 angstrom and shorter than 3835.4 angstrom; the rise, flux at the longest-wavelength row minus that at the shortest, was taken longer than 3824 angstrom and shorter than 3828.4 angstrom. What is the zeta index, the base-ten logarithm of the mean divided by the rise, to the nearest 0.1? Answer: 1.0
